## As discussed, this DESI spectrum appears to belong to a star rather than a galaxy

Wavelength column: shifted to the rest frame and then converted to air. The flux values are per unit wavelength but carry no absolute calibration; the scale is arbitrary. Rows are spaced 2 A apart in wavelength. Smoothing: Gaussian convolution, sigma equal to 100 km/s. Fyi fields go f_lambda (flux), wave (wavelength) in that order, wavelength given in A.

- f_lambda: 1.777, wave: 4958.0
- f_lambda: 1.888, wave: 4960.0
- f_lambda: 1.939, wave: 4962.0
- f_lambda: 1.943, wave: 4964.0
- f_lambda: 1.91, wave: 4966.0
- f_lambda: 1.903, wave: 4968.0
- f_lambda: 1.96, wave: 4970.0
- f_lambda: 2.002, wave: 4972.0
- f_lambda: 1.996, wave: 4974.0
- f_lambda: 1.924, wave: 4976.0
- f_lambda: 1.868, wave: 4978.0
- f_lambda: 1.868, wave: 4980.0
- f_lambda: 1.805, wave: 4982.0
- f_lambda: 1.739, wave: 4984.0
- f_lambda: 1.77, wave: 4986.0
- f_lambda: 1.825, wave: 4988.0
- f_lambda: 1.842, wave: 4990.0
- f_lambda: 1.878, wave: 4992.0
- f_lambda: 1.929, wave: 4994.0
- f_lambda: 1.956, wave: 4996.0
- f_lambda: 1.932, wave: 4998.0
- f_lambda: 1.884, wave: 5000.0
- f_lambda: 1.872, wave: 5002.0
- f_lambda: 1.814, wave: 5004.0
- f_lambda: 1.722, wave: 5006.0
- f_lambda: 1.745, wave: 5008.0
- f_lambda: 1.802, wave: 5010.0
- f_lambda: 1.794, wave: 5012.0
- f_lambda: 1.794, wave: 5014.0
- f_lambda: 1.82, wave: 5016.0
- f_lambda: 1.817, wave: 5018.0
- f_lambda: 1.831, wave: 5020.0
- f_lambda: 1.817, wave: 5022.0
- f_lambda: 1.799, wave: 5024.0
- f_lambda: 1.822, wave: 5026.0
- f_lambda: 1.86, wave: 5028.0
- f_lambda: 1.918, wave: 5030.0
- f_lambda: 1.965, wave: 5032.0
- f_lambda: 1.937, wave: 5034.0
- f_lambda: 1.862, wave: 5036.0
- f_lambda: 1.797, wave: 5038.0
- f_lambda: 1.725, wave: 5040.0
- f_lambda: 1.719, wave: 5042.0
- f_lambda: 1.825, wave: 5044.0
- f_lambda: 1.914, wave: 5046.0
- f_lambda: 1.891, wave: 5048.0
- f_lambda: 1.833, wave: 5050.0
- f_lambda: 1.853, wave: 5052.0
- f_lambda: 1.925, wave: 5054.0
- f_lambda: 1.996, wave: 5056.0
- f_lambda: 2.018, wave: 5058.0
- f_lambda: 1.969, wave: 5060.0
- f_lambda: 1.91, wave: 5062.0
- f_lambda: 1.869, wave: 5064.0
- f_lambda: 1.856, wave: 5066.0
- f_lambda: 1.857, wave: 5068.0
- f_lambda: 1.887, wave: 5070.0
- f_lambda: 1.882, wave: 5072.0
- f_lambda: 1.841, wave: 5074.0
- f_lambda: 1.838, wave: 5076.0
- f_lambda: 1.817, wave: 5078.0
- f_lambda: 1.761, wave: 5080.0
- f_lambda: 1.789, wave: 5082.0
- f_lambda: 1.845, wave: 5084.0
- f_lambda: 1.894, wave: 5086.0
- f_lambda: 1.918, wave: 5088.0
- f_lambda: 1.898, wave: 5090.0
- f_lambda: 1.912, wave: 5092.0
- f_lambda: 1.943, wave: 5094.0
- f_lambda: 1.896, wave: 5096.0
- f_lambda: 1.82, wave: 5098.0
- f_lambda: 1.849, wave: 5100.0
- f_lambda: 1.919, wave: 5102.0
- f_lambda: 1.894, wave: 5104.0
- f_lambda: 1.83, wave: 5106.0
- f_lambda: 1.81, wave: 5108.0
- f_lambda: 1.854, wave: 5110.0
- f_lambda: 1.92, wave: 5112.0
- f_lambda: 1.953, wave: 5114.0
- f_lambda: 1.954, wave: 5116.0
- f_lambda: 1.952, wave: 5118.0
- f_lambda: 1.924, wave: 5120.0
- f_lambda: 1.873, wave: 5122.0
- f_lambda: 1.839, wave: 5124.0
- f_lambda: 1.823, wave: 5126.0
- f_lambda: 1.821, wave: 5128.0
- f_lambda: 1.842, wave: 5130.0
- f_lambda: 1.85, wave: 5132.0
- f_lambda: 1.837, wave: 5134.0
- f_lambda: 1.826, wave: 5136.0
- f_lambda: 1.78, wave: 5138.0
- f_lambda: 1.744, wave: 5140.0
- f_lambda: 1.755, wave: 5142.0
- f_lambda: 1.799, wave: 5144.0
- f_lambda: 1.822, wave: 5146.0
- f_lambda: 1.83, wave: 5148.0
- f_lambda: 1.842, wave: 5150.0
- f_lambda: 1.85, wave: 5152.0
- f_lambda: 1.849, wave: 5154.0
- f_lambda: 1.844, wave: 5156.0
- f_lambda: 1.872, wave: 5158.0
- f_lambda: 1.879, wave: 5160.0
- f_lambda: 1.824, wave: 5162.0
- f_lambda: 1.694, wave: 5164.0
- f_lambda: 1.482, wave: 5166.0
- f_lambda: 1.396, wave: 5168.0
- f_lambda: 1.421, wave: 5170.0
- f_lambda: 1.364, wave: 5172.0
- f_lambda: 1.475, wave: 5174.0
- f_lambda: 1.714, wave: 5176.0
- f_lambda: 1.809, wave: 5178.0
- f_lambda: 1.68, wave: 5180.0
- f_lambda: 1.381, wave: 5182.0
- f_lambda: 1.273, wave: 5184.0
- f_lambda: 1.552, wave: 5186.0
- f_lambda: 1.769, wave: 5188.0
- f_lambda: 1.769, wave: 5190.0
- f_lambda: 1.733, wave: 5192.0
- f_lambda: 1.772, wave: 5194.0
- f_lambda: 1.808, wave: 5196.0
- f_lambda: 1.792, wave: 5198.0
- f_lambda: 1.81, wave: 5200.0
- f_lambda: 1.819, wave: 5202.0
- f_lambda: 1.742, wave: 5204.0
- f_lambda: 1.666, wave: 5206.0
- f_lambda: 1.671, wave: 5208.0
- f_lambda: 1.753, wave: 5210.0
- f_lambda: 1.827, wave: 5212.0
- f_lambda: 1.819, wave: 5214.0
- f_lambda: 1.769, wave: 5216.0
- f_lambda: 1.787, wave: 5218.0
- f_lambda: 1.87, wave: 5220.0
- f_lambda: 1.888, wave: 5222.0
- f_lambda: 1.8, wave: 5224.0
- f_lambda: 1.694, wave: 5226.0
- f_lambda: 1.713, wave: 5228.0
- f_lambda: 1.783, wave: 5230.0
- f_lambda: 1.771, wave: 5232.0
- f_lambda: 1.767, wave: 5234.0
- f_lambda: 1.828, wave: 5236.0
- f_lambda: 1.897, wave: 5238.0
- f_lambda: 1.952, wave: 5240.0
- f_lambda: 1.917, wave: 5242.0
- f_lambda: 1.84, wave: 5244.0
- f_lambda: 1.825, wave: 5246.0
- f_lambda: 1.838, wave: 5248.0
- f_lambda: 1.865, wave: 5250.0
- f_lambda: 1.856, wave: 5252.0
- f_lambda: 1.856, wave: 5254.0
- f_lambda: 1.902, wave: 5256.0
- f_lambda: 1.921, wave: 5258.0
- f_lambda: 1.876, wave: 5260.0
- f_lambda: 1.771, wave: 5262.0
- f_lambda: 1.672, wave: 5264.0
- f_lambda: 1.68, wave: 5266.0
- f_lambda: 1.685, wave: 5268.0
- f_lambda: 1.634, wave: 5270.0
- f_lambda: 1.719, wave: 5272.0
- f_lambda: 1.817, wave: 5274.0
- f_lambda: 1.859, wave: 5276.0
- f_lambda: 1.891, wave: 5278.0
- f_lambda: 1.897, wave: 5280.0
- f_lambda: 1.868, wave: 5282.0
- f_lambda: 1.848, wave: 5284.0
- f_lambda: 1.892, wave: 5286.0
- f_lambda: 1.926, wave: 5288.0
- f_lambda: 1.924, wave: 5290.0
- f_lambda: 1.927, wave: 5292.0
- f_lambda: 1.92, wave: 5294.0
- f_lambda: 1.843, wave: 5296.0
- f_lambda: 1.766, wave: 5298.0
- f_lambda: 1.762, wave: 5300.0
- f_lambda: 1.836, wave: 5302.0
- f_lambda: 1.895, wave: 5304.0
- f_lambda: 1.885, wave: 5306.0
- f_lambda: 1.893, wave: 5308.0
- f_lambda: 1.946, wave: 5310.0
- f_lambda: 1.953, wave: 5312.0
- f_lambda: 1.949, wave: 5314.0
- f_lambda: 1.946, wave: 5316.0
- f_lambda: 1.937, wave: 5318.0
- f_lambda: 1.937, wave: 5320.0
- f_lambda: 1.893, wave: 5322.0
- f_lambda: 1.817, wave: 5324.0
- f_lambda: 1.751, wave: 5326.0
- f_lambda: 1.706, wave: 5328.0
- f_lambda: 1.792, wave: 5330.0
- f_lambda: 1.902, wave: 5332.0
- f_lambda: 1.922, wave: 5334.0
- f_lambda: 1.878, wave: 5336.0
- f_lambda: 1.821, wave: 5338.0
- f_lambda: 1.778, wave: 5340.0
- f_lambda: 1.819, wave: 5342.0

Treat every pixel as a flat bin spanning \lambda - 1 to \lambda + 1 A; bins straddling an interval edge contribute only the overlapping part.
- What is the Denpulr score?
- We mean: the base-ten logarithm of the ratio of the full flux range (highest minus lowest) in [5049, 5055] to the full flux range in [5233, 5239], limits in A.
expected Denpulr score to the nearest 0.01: -0.15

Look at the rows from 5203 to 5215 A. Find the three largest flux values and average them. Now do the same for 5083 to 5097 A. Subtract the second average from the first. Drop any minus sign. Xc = 0.12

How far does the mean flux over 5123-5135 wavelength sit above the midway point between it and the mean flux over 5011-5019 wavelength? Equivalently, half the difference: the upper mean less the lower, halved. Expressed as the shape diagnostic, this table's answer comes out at 0.01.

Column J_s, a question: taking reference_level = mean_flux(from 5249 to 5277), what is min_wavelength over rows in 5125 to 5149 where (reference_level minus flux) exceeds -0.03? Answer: 5126.0 A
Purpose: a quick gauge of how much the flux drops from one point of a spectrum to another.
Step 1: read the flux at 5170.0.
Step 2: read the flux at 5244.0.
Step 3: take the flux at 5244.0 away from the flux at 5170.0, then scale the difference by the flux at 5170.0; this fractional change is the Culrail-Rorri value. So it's -0.29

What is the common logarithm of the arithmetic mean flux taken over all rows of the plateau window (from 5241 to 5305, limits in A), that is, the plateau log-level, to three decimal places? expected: 0.264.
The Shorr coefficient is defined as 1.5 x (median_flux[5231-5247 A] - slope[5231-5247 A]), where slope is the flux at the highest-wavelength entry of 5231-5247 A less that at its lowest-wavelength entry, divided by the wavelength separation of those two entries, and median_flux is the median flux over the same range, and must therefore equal 2.75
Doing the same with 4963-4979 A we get 2.91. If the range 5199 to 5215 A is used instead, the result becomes 2.67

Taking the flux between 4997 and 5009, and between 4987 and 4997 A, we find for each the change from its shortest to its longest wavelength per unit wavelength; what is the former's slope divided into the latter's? -0.88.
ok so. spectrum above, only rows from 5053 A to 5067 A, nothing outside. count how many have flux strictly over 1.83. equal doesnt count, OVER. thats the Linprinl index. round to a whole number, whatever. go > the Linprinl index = 7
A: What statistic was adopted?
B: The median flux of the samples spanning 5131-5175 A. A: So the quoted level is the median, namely 1.82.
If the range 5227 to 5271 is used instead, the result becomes 1.83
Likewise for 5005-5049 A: 1.82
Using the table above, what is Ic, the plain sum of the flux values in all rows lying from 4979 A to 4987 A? 7.2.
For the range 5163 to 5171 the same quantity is 6.0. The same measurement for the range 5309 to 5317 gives 7.8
